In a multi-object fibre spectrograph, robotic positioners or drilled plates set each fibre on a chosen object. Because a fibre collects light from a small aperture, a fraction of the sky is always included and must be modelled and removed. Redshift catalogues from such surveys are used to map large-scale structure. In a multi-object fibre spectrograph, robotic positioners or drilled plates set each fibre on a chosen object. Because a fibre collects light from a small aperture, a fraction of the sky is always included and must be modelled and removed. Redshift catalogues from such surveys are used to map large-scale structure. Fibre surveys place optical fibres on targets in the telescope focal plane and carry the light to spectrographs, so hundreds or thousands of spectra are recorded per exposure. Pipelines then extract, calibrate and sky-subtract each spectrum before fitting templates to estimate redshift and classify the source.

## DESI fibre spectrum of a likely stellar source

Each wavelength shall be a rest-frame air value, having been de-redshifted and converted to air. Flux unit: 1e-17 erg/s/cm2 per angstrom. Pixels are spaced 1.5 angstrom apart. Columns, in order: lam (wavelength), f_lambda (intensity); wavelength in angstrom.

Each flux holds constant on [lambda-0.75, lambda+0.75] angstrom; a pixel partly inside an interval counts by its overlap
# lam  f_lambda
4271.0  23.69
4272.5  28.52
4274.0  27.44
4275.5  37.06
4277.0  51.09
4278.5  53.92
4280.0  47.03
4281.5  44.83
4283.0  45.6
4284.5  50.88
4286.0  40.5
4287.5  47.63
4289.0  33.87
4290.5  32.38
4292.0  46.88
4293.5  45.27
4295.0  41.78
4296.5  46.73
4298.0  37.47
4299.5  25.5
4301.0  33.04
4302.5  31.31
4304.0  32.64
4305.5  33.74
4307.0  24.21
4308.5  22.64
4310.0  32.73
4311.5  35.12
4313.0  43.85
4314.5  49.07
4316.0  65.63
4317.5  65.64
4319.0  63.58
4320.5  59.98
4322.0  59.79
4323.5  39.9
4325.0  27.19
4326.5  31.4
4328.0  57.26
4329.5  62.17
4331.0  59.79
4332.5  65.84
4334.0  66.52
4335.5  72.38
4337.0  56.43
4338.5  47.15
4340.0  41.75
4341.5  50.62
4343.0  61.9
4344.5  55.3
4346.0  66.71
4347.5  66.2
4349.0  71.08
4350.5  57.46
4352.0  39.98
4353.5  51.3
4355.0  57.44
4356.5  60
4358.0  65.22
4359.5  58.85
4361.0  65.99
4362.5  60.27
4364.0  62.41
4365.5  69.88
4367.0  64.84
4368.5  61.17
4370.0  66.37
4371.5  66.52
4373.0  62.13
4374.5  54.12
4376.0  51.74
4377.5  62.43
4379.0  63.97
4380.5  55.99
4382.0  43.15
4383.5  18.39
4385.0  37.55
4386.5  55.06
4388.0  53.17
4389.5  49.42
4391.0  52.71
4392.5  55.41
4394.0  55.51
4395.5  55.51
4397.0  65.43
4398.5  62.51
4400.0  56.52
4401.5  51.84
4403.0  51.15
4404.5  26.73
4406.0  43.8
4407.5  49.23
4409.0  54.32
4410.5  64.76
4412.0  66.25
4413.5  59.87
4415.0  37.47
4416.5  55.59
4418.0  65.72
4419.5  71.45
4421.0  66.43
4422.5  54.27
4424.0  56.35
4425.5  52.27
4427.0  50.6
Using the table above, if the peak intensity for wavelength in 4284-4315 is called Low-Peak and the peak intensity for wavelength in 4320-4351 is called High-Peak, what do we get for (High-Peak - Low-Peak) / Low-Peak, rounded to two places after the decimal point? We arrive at 0.42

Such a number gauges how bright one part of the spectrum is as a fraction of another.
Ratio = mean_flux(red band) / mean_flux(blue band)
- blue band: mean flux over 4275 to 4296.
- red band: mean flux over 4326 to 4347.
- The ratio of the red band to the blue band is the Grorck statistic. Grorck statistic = 1.29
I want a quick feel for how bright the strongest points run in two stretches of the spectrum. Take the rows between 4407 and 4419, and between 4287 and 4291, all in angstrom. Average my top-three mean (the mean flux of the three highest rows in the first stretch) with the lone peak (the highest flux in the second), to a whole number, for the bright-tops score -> 57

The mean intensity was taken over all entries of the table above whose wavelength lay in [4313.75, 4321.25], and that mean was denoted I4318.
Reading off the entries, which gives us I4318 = 61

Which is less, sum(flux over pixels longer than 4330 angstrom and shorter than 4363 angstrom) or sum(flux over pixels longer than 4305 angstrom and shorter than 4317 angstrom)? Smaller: 307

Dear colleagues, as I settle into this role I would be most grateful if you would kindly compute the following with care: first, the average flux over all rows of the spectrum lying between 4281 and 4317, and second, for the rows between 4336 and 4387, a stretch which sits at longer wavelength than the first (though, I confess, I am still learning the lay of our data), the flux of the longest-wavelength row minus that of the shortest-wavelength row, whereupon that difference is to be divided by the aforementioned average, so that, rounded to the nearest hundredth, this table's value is -0.03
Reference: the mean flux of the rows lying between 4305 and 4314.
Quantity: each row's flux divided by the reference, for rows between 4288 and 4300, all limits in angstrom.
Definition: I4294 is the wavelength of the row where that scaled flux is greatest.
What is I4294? 4292.0 angstrom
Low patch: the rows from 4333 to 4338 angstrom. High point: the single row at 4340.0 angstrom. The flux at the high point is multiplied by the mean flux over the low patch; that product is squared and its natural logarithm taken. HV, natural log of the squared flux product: 15.8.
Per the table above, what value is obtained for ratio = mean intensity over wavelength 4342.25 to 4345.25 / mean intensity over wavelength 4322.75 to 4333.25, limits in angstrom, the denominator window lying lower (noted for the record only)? 1.19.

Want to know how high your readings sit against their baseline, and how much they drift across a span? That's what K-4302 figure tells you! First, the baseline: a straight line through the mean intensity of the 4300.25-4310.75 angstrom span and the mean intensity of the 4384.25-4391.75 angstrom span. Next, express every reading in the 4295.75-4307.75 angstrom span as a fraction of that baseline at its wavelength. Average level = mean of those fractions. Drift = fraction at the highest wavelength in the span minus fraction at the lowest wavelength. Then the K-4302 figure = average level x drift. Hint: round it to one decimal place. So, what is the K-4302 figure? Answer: -1.0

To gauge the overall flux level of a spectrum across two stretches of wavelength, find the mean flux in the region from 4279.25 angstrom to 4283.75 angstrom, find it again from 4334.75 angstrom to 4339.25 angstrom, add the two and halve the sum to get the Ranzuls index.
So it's 52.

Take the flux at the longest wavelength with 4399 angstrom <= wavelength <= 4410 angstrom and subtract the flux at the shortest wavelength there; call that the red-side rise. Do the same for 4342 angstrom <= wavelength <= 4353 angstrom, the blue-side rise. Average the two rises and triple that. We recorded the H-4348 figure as -36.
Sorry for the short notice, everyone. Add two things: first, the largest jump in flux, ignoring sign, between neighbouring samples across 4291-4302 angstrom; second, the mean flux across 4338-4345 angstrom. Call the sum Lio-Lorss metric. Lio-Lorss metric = 63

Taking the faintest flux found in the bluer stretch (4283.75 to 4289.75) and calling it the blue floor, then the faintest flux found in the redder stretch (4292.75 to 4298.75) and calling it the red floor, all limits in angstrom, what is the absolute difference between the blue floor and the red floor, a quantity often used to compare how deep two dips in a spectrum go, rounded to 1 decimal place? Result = 3.6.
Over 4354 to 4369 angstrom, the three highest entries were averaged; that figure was 67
